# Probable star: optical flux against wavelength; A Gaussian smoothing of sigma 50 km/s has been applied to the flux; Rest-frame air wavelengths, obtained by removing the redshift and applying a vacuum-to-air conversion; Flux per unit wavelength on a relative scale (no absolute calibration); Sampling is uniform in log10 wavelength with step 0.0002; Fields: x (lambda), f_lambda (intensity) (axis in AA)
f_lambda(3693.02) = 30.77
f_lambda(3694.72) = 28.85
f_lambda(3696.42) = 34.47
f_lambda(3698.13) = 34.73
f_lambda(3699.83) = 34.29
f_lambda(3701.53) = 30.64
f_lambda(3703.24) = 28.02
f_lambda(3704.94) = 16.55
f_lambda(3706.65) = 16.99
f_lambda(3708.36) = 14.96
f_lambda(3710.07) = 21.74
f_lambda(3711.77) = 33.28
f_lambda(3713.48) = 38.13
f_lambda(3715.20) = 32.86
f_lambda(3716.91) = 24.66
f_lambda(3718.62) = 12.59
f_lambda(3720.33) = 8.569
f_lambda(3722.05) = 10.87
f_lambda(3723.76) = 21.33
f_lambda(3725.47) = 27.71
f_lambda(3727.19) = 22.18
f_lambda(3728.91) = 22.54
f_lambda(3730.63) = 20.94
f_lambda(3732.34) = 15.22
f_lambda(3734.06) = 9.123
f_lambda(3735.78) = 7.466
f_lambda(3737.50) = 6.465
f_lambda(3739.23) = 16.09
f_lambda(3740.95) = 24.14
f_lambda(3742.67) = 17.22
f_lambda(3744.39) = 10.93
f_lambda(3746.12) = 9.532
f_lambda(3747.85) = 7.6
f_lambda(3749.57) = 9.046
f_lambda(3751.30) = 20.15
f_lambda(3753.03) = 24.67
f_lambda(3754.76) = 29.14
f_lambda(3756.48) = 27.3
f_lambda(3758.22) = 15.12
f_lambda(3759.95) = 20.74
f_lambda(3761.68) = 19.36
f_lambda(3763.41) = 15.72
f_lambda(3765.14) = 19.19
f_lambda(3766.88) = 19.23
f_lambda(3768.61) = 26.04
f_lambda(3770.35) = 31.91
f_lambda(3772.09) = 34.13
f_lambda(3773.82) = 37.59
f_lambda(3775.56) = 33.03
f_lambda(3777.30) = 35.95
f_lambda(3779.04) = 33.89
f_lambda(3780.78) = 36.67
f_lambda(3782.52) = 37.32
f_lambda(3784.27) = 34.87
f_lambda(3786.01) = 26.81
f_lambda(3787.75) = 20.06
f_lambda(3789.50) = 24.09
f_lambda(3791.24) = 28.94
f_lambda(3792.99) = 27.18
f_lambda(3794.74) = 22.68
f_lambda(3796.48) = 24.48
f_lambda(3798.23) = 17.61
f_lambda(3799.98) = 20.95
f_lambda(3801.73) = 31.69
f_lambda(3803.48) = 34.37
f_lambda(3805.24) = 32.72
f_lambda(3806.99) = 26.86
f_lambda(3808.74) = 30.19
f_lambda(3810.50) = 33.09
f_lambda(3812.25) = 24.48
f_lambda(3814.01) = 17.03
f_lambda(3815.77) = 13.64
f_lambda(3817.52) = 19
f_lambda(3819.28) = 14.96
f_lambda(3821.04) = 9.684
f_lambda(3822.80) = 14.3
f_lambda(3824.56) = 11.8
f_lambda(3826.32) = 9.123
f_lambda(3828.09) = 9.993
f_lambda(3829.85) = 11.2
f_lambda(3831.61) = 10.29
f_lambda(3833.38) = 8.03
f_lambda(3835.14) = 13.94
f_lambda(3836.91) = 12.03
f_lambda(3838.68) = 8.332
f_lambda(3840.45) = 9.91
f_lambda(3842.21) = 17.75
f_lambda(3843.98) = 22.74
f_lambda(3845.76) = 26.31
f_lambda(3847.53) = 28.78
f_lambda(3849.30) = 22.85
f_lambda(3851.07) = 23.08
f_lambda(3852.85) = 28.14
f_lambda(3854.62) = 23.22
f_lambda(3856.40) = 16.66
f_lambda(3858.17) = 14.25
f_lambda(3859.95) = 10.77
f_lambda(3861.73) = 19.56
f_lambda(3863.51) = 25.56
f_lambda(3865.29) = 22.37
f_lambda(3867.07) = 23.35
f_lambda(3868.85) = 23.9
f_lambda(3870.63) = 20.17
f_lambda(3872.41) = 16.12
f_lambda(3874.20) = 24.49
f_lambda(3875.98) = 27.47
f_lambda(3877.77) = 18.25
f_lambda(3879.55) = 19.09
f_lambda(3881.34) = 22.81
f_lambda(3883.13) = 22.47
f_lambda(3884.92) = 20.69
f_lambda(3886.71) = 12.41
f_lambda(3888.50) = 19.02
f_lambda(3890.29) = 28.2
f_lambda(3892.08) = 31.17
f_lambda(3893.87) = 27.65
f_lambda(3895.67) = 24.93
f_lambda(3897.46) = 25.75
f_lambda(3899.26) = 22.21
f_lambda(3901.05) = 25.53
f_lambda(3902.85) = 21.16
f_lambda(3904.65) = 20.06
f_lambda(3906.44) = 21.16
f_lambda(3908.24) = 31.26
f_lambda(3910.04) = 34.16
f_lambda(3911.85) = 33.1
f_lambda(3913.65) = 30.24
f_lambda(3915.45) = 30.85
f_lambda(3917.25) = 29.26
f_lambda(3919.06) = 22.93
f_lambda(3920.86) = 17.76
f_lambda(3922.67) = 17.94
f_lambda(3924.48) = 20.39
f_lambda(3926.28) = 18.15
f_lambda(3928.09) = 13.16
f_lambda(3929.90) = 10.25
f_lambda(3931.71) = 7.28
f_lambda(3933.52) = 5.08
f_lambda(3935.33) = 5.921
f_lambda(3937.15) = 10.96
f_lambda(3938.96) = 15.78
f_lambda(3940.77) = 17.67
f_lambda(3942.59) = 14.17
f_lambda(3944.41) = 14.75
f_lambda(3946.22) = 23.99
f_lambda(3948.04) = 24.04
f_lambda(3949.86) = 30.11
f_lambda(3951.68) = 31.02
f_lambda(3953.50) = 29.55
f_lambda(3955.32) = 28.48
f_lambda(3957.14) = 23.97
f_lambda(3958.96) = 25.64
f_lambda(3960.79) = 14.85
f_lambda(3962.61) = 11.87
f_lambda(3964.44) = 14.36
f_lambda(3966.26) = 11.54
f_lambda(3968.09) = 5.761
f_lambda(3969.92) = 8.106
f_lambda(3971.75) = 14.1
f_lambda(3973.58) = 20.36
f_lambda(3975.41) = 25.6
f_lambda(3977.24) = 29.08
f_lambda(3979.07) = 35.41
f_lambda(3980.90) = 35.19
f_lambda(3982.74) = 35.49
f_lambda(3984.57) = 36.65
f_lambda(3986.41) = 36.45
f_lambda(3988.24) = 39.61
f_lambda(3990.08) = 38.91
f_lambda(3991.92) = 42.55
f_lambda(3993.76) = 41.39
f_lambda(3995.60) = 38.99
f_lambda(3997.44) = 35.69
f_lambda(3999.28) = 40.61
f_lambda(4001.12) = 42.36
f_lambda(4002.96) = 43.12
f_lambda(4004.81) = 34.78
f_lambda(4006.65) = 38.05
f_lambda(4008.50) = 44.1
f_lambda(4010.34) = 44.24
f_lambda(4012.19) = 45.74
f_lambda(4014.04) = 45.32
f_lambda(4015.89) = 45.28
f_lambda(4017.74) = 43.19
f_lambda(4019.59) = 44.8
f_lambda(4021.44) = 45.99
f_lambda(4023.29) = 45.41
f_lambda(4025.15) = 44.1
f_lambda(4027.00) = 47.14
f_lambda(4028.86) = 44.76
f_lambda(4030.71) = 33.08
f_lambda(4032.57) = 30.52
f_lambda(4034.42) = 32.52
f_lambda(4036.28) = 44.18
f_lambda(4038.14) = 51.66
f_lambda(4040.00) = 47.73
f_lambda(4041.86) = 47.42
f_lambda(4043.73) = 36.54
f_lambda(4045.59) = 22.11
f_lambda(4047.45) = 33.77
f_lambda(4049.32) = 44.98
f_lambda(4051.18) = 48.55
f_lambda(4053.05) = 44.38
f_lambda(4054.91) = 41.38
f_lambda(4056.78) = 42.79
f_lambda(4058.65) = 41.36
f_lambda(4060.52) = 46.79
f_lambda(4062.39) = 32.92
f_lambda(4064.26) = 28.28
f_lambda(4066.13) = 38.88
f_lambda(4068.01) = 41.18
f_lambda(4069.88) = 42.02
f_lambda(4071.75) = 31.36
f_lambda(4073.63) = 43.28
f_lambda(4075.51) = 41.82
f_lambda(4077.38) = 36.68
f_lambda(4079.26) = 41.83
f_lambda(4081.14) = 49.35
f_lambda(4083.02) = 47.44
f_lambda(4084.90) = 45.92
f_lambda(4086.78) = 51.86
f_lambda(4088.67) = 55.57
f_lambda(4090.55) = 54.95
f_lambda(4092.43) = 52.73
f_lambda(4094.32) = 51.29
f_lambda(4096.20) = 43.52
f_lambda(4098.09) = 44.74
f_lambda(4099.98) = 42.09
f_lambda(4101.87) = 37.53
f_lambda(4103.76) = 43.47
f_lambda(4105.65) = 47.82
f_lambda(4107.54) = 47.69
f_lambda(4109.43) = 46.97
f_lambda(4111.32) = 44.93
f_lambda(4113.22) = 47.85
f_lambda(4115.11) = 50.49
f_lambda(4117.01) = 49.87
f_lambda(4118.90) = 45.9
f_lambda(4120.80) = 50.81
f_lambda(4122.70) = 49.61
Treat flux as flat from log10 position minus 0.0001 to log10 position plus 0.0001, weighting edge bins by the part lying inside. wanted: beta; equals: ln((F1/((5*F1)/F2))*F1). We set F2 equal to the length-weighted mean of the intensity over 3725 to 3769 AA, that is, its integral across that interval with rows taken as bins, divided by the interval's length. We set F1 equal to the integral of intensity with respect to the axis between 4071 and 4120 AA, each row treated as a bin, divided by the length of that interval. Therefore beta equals 5.1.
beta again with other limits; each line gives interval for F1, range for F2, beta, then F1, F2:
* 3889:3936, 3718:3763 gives 4.3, 22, 16.8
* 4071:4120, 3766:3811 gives 5.6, 46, 29.3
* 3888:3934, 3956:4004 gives 4.9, 23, 28.8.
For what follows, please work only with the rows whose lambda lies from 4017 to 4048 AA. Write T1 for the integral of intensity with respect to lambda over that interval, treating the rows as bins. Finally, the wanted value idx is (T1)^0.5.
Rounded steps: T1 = 1269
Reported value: 36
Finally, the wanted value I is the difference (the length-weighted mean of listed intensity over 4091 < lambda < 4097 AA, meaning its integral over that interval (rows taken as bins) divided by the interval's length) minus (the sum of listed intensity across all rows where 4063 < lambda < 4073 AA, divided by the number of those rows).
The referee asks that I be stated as 13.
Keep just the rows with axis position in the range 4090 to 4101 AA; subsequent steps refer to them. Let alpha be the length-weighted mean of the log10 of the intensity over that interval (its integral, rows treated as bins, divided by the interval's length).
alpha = 1.68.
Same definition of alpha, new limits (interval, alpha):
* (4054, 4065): 1.59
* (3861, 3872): 1.35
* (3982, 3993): 1.58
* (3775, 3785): 1.55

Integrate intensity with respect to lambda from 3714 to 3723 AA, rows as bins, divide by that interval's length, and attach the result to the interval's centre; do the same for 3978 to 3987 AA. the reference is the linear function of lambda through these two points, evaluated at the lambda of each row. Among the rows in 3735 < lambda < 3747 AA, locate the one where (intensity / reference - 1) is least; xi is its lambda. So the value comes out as 3737.50 AA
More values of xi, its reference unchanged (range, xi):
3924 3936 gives 3933.52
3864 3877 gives 3872.41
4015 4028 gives 4017.74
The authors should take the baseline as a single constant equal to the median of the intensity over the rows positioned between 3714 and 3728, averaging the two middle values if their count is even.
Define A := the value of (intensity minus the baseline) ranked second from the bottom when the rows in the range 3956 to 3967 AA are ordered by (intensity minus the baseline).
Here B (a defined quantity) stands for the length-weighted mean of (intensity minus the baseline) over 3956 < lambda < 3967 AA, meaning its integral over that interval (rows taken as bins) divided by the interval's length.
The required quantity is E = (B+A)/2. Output -7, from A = -10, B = -4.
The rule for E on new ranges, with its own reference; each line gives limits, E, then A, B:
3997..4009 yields 16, 14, 18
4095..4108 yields 21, 20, 22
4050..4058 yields 22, 21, 22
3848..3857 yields 1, 1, 2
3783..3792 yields 4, 2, 6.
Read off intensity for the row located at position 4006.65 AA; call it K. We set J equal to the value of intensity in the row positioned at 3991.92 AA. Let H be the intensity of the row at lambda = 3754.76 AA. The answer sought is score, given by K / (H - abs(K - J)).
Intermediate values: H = 29.14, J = 42.55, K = 38.05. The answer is 1.5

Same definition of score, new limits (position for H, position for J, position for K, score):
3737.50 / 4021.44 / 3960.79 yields -0.6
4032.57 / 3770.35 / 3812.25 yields 1.1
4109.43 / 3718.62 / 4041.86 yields 3.9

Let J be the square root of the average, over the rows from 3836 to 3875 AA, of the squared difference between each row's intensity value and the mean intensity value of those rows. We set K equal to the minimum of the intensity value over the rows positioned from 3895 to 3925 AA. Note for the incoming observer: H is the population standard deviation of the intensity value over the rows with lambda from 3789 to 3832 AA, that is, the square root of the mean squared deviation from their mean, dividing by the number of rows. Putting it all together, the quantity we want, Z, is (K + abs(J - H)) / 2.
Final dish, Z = 10.1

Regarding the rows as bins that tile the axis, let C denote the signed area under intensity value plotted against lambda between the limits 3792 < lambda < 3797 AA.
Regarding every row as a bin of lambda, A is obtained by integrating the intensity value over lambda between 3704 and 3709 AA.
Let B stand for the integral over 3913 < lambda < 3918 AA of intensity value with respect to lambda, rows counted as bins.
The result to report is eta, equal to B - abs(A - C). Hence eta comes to 109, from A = 82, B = 151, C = 125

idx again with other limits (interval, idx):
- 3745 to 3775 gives 25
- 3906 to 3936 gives 25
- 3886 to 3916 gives 28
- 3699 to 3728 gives 26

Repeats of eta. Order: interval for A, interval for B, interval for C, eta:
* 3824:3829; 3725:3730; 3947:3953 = -1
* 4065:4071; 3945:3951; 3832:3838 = -19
